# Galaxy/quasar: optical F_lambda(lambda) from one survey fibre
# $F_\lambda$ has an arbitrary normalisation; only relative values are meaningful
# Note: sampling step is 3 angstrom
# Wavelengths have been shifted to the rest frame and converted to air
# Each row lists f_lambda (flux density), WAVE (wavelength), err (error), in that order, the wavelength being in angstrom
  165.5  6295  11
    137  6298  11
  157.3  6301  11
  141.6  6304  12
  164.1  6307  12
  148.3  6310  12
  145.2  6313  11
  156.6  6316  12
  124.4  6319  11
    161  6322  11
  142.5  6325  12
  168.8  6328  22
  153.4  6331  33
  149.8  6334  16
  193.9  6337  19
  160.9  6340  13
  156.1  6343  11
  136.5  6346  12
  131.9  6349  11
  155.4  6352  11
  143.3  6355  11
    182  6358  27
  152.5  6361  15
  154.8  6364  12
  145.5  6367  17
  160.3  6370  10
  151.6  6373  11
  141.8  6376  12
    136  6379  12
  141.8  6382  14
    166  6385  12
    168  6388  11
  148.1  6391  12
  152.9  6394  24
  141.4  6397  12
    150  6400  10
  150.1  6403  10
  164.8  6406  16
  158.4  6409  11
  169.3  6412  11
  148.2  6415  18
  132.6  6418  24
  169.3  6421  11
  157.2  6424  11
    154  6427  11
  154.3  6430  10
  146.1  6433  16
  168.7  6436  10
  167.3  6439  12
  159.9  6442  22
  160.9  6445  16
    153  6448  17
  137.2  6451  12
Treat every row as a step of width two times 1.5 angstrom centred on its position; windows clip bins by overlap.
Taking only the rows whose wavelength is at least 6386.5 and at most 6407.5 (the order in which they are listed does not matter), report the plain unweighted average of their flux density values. 154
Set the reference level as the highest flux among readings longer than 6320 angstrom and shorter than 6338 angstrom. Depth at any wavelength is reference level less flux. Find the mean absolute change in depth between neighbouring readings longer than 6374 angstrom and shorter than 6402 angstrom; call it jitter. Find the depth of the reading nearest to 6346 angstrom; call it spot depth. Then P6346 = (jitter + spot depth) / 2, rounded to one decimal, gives 33.9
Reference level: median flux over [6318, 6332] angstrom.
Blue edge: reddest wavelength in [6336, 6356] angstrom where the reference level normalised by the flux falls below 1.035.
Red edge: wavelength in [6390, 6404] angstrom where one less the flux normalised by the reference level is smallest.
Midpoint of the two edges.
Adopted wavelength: 6373.0 angstrom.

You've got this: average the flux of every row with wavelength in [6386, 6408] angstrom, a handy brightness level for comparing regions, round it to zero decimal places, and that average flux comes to 154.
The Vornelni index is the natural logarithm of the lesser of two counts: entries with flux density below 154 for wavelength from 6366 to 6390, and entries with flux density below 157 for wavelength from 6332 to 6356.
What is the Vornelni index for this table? 1.61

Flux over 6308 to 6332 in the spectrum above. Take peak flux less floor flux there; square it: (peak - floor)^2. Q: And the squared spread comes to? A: 1971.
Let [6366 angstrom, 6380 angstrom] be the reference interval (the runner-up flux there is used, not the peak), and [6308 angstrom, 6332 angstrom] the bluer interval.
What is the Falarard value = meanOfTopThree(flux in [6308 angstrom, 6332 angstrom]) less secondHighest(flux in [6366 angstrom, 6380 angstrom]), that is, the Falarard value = 11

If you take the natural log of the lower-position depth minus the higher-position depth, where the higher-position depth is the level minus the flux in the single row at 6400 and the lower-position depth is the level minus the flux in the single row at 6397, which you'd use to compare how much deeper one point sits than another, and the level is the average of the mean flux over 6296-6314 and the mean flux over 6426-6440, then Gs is 2.2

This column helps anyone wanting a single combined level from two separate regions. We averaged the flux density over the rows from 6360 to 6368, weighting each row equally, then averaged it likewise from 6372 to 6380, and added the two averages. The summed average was 294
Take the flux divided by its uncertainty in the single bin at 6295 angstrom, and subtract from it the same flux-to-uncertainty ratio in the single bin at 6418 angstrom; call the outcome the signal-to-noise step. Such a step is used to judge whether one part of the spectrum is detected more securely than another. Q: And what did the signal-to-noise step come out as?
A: 10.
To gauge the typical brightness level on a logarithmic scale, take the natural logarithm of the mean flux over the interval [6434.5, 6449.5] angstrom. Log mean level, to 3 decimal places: 5.087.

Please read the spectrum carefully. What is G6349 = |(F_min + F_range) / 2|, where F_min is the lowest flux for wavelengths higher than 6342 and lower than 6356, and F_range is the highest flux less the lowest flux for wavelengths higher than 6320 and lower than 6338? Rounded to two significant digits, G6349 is 92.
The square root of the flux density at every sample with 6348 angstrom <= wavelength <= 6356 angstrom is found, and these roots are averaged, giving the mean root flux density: 12.0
